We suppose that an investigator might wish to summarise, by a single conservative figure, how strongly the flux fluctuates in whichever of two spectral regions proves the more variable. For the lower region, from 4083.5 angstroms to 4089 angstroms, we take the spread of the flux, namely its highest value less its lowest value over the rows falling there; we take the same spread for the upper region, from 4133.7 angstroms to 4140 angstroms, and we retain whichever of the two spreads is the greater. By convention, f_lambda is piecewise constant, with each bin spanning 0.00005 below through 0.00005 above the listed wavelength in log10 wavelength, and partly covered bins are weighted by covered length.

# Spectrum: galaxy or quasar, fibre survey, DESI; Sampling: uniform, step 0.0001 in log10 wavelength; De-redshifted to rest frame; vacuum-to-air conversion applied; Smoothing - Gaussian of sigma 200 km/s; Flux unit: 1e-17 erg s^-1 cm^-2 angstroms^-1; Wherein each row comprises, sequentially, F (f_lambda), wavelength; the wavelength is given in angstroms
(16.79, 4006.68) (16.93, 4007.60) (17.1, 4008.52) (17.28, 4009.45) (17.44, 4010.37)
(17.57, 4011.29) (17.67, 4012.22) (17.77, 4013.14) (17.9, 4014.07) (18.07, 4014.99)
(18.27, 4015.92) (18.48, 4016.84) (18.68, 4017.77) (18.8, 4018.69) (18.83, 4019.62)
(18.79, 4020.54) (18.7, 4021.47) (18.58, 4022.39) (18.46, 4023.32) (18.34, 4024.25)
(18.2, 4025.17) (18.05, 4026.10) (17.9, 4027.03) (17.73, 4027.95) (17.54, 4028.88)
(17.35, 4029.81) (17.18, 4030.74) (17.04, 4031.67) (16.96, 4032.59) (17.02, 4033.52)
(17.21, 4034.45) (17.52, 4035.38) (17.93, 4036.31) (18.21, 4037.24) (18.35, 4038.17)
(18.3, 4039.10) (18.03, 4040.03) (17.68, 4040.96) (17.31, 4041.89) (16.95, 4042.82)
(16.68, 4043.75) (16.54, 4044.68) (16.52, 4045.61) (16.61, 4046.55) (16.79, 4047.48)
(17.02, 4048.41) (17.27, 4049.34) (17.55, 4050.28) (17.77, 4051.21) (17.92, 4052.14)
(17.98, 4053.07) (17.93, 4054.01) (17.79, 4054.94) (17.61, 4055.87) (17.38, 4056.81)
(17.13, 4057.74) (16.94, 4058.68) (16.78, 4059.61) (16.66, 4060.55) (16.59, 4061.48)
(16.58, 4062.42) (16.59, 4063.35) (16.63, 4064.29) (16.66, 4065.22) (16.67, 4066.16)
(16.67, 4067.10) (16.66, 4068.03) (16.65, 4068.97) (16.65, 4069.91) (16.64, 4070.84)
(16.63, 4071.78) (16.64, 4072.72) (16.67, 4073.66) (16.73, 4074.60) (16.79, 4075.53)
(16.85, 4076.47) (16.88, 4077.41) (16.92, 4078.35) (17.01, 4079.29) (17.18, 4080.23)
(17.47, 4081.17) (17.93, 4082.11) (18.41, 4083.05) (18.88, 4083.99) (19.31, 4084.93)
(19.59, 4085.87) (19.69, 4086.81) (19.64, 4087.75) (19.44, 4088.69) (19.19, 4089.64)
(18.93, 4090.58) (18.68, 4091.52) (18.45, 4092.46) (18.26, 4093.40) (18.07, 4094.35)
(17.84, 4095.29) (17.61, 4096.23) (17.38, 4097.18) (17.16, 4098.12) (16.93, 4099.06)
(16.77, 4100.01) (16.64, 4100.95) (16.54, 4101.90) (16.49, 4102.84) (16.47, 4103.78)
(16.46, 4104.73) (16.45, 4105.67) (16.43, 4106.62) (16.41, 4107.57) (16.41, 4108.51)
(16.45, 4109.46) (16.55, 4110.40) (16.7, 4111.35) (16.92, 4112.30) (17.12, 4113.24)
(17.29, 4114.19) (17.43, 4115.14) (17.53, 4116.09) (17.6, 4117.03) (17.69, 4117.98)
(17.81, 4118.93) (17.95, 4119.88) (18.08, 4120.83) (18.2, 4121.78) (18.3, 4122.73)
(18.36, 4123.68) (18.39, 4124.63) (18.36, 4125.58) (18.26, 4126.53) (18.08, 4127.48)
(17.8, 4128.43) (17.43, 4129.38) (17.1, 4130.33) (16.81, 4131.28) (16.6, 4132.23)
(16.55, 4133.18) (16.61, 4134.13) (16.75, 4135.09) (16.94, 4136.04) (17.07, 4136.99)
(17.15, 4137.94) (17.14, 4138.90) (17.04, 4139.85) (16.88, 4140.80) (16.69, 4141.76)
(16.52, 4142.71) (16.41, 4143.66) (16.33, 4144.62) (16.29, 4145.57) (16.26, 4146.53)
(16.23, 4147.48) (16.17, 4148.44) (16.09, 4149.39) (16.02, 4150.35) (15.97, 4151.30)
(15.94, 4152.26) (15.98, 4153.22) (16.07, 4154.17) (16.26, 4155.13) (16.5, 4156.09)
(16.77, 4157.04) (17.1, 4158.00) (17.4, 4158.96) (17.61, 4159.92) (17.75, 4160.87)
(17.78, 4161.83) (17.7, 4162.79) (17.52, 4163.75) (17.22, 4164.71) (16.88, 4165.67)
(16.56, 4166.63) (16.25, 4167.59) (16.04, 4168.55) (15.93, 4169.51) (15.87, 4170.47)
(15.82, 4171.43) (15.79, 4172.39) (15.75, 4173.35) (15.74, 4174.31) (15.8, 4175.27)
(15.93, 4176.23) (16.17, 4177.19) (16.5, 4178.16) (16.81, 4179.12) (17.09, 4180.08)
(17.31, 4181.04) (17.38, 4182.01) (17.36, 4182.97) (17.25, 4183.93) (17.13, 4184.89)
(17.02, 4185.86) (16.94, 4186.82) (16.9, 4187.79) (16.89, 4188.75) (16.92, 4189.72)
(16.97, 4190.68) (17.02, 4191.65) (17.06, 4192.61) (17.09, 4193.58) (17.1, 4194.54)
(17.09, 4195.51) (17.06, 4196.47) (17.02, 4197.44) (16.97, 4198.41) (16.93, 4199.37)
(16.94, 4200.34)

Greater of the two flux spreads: 0.81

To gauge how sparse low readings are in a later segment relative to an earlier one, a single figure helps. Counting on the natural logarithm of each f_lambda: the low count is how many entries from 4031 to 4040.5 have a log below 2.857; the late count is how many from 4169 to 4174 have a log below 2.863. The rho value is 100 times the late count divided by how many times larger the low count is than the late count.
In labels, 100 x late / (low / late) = 625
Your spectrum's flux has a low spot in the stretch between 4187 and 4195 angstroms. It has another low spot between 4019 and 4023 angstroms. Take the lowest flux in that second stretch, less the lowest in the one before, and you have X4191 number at 1.7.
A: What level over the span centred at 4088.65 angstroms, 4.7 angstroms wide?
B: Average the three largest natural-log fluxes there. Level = 2.98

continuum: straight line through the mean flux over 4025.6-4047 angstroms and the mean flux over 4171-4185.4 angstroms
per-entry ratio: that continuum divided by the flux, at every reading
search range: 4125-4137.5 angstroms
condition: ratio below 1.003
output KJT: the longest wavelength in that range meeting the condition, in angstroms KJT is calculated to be 4136.99 angstroms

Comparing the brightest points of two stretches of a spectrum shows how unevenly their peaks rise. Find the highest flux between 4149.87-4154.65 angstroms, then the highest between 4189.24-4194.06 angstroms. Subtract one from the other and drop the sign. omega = 1.0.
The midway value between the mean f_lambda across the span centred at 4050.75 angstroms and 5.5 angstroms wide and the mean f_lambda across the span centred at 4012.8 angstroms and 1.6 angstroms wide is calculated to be 17.7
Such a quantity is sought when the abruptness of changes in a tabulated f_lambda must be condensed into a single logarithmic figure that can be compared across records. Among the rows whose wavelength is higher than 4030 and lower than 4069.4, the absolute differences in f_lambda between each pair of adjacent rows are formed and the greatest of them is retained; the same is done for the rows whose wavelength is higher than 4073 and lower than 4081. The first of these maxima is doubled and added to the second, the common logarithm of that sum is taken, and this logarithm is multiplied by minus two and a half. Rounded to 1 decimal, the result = 0.0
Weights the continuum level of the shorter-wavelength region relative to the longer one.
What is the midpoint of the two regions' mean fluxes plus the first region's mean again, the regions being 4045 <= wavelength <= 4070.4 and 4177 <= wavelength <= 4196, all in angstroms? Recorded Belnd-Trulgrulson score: 34.1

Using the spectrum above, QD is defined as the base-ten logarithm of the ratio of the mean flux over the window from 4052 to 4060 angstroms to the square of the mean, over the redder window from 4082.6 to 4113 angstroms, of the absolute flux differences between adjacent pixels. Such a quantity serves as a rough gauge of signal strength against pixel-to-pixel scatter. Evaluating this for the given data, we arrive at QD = 2.8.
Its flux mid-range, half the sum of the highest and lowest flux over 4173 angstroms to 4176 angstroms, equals 15.8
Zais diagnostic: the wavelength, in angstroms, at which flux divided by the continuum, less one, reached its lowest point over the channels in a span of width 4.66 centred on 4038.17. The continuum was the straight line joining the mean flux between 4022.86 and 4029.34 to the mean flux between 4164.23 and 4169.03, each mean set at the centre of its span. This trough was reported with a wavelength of 4036.31 angstroms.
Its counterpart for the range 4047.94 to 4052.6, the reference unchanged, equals 4048.41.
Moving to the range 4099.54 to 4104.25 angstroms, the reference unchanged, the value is 4103.78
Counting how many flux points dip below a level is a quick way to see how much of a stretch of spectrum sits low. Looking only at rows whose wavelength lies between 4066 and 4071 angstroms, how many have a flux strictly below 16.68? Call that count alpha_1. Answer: 6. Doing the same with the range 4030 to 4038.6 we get 0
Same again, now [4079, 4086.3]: 0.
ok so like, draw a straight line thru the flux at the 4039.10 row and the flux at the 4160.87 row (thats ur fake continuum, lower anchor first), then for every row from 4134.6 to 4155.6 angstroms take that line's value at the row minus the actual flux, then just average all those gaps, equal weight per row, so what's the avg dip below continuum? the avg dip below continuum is 1.36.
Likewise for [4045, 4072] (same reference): 1.20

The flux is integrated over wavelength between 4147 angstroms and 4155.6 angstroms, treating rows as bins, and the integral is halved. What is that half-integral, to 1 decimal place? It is 69.2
